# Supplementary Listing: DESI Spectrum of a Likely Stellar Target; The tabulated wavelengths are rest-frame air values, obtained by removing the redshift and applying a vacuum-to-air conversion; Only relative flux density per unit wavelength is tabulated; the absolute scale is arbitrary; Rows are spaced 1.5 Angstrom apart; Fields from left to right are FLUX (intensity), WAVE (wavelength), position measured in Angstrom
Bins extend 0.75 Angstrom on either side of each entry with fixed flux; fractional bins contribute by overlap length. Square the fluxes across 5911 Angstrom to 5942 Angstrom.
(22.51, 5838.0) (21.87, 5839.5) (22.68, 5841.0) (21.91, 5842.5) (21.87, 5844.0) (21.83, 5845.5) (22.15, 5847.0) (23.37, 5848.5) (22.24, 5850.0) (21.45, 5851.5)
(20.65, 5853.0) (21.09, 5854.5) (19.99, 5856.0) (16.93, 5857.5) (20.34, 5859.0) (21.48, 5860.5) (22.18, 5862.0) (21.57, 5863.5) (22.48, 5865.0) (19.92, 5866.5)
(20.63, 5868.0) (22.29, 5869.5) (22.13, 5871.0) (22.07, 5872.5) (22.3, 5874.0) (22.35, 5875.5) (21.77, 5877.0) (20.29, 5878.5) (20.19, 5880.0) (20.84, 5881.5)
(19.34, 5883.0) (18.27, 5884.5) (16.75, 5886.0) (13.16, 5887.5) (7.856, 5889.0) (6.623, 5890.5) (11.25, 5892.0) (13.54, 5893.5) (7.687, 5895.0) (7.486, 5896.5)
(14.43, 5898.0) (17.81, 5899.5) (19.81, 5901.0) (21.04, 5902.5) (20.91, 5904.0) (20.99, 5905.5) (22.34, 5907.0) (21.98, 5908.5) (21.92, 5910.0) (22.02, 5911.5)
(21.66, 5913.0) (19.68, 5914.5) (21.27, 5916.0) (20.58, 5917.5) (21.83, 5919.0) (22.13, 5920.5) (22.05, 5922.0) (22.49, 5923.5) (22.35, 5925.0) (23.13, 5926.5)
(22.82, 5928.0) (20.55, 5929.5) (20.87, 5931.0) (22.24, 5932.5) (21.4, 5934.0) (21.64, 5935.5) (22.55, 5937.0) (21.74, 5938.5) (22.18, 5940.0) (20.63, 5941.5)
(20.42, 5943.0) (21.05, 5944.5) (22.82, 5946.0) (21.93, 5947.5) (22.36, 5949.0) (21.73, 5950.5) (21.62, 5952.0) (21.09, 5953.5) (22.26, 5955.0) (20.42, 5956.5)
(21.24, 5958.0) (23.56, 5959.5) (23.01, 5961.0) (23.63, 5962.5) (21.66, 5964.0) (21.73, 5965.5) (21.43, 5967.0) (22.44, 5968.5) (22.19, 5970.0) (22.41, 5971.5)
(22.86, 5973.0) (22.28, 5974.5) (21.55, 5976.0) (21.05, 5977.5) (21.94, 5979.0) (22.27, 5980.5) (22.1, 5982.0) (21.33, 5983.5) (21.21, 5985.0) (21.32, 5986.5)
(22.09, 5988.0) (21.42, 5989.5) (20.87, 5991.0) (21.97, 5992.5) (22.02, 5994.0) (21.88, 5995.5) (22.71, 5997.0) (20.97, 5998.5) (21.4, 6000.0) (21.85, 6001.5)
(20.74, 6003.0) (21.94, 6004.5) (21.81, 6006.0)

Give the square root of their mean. 21.7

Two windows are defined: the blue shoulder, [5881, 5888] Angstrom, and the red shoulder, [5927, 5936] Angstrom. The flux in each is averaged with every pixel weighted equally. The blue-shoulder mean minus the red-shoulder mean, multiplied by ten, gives -39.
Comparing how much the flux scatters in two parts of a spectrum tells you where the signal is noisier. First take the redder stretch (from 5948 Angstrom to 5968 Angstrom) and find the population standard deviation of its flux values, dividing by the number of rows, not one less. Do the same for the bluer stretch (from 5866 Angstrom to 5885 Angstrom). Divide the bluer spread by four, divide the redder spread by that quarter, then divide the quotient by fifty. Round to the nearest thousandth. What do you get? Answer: 0.058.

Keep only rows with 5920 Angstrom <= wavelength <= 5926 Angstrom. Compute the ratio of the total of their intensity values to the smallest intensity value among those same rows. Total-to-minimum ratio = 4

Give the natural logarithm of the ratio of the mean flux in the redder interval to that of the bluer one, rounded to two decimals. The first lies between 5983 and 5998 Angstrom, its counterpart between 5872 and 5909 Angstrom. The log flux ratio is 0.23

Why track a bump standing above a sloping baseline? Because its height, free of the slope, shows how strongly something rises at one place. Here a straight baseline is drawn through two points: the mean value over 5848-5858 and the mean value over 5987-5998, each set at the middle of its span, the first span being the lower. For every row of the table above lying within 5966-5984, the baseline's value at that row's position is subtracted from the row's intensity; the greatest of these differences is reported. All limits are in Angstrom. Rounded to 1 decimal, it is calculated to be 1.2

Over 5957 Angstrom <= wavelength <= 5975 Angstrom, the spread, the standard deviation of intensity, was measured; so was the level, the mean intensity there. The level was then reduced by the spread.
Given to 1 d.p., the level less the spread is 21.6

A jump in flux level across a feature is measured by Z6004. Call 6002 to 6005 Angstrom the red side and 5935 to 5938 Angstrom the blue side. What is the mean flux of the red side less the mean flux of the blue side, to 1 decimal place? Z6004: -0.8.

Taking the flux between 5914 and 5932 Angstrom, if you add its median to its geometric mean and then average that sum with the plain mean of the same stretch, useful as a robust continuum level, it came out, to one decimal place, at 32.6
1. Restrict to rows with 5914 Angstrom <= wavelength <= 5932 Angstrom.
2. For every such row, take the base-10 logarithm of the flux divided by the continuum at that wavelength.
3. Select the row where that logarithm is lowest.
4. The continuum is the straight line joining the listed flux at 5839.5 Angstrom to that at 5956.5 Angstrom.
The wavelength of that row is 5914.5 Angstrom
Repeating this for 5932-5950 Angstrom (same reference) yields 5943.0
